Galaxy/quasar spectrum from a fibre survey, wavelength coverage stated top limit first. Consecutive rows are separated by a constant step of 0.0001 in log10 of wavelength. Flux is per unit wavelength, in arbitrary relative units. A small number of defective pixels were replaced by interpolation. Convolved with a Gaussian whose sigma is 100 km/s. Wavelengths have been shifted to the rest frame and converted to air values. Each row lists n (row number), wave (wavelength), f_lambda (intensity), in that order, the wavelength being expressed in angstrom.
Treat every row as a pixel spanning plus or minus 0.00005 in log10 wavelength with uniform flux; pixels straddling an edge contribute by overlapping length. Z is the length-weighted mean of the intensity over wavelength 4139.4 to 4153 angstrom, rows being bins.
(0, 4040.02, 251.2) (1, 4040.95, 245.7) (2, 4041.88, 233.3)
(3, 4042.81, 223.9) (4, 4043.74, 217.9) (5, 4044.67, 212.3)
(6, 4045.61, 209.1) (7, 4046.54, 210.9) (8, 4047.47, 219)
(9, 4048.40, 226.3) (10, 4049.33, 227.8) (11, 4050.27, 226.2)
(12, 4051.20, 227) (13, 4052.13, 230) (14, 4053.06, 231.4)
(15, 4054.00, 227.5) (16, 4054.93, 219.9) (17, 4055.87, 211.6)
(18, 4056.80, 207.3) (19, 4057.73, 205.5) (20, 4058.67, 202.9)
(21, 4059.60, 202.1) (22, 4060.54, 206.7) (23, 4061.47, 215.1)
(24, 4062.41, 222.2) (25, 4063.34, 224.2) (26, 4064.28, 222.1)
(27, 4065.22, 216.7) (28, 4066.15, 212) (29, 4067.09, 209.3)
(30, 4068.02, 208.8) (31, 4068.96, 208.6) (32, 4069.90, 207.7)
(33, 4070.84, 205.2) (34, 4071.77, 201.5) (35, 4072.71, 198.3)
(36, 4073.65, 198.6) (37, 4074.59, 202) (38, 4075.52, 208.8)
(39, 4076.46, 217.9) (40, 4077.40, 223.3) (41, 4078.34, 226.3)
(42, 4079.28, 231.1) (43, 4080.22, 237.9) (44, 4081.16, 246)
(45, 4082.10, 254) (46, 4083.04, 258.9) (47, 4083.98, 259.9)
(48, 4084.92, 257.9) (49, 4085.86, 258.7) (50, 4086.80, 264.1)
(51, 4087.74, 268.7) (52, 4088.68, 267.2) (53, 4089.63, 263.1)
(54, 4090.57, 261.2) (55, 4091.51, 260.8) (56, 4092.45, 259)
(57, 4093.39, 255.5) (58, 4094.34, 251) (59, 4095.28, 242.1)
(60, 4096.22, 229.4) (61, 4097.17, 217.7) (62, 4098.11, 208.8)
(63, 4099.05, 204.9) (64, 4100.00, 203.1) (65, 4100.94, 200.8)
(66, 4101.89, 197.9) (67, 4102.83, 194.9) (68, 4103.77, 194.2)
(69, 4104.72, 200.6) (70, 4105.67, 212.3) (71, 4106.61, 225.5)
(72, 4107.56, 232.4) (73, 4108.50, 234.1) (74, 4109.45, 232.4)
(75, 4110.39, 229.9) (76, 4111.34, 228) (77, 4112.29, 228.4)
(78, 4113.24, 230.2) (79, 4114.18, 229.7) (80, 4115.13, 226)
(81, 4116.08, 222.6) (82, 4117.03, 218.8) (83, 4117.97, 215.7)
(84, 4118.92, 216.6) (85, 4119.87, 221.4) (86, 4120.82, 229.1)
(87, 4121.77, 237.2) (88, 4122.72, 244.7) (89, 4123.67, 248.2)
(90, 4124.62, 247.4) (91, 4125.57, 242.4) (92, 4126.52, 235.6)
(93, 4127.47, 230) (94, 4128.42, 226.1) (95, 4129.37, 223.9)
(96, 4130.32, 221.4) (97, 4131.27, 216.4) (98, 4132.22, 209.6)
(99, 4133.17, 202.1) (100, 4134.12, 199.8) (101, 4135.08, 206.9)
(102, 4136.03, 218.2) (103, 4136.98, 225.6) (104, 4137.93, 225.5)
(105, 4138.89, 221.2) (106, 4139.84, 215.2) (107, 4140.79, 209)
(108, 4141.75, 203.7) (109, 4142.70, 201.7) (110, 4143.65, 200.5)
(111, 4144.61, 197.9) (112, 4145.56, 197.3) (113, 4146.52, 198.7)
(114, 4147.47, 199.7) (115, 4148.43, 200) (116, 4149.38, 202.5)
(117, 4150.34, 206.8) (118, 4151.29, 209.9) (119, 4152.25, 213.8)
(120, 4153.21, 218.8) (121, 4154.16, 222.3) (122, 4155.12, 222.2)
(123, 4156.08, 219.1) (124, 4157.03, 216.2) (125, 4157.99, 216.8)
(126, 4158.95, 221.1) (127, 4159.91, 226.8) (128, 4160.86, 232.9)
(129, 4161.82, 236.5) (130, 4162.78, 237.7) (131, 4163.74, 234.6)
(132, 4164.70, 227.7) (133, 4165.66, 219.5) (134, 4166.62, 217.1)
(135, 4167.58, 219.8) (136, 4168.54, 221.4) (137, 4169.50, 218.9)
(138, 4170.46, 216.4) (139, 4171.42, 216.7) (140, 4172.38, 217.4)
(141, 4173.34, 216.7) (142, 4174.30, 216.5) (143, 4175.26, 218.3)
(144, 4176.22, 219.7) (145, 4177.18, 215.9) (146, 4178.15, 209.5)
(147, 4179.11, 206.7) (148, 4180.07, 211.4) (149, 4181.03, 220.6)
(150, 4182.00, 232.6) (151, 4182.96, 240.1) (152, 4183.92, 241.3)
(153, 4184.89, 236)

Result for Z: 204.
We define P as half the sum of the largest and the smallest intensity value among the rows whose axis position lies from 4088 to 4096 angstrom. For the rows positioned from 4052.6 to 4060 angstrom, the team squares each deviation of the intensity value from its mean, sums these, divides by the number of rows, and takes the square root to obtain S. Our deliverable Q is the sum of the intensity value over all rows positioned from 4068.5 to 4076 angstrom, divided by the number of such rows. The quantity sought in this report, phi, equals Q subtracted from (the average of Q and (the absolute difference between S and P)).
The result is 20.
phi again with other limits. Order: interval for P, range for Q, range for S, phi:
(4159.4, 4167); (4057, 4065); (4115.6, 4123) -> 3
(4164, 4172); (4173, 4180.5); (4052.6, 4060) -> -1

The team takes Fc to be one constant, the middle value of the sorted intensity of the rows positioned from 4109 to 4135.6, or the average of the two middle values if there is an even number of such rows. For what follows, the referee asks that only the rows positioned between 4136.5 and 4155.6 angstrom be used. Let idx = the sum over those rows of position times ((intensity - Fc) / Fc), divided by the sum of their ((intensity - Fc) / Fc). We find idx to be 4146.2 angstrom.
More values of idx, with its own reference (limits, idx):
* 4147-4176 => 4157.6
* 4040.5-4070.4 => 4060.3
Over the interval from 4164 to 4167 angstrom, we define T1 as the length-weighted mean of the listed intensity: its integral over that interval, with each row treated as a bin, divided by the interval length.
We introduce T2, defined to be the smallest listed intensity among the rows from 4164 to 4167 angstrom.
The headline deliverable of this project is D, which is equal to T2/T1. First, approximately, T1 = 222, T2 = 217.1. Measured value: 0.976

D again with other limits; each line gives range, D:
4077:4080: 0.981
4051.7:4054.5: 0.991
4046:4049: 0.961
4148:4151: 0.980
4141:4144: 0.989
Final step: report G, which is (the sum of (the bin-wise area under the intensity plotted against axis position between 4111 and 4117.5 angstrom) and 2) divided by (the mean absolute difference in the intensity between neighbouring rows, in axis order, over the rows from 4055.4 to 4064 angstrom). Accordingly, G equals 373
